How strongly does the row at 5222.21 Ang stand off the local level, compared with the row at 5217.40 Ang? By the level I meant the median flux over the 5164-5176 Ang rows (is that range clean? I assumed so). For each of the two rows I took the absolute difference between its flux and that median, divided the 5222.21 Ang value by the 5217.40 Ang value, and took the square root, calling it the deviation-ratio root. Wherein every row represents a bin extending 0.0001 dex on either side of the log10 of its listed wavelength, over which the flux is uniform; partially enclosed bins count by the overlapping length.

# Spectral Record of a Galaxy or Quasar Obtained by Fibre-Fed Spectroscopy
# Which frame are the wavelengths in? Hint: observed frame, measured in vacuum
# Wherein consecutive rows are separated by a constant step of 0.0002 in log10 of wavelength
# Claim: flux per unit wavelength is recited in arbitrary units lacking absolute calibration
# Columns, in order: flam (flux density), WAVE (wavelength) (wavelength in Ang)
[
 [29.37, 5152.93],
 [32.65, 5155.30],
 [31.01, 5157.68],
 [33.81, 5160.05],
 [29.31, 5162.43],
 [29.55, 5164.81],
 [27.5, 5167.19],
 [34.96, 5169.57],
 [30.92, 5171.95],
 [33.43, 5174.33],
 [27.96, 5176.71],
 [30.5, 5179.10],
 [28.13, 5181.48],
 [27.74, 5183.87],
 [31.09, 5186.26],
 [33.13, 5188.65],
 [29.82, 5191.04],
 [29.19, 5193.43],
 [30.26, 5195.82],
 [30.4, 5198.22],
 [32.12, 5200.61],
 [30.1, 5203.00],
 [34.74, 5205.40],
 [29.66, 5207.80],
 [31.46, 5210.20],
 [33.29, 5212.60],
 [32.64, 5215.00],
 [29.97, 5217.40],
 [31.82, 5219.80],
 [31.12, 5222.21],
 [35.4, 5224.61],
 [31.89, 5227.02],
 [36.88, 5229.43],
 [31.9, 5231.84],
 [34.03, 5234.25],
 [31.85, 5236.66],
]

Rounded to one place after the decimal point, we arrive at 0.5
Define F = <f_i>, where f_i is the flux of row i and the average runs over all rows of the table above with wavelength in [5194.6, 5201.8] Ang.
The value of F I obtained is 30.9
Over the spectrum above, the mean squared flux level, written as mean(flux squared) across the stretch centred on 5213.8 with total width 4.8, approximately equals 1087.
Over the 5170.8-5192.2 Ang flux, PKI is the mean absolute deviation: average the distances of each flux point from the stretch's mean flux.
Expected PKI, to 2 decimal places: 1.68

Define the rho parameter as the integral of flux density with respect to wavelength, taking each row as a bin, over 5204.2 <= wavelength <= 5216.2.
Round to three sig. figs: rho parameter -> 388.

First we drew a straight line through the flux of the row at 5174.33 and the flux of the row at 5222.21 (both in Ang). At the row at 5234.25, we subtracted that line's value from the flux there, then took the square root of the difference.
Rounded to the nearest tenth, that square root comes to 1.9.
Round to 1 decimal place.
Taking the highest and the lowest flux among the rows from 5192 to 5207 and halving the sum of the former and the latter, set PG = 32.0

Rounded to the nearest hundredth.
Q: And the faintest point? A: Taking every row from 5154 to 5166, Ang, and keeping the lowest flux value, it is 29.31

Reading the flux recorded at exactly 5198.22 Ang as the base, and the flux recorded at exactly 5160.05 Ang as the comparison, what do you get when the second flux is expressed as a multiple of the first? 1.11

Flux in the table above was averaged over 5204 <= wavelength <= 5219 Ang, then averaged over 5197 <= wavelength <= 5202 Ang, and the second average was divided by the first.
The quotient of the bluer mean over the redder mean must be 0.978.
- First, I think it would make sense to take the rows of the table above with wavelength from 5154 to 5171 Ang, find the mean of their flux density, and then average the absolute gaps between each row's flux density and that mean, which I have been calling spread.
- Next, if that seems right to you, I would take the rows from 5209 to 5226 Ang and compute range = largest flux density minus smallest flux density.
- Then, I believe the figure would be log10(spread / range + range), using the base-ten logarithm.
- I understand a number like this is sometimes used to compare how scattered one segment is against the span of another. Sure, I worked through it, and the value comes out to 0.77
